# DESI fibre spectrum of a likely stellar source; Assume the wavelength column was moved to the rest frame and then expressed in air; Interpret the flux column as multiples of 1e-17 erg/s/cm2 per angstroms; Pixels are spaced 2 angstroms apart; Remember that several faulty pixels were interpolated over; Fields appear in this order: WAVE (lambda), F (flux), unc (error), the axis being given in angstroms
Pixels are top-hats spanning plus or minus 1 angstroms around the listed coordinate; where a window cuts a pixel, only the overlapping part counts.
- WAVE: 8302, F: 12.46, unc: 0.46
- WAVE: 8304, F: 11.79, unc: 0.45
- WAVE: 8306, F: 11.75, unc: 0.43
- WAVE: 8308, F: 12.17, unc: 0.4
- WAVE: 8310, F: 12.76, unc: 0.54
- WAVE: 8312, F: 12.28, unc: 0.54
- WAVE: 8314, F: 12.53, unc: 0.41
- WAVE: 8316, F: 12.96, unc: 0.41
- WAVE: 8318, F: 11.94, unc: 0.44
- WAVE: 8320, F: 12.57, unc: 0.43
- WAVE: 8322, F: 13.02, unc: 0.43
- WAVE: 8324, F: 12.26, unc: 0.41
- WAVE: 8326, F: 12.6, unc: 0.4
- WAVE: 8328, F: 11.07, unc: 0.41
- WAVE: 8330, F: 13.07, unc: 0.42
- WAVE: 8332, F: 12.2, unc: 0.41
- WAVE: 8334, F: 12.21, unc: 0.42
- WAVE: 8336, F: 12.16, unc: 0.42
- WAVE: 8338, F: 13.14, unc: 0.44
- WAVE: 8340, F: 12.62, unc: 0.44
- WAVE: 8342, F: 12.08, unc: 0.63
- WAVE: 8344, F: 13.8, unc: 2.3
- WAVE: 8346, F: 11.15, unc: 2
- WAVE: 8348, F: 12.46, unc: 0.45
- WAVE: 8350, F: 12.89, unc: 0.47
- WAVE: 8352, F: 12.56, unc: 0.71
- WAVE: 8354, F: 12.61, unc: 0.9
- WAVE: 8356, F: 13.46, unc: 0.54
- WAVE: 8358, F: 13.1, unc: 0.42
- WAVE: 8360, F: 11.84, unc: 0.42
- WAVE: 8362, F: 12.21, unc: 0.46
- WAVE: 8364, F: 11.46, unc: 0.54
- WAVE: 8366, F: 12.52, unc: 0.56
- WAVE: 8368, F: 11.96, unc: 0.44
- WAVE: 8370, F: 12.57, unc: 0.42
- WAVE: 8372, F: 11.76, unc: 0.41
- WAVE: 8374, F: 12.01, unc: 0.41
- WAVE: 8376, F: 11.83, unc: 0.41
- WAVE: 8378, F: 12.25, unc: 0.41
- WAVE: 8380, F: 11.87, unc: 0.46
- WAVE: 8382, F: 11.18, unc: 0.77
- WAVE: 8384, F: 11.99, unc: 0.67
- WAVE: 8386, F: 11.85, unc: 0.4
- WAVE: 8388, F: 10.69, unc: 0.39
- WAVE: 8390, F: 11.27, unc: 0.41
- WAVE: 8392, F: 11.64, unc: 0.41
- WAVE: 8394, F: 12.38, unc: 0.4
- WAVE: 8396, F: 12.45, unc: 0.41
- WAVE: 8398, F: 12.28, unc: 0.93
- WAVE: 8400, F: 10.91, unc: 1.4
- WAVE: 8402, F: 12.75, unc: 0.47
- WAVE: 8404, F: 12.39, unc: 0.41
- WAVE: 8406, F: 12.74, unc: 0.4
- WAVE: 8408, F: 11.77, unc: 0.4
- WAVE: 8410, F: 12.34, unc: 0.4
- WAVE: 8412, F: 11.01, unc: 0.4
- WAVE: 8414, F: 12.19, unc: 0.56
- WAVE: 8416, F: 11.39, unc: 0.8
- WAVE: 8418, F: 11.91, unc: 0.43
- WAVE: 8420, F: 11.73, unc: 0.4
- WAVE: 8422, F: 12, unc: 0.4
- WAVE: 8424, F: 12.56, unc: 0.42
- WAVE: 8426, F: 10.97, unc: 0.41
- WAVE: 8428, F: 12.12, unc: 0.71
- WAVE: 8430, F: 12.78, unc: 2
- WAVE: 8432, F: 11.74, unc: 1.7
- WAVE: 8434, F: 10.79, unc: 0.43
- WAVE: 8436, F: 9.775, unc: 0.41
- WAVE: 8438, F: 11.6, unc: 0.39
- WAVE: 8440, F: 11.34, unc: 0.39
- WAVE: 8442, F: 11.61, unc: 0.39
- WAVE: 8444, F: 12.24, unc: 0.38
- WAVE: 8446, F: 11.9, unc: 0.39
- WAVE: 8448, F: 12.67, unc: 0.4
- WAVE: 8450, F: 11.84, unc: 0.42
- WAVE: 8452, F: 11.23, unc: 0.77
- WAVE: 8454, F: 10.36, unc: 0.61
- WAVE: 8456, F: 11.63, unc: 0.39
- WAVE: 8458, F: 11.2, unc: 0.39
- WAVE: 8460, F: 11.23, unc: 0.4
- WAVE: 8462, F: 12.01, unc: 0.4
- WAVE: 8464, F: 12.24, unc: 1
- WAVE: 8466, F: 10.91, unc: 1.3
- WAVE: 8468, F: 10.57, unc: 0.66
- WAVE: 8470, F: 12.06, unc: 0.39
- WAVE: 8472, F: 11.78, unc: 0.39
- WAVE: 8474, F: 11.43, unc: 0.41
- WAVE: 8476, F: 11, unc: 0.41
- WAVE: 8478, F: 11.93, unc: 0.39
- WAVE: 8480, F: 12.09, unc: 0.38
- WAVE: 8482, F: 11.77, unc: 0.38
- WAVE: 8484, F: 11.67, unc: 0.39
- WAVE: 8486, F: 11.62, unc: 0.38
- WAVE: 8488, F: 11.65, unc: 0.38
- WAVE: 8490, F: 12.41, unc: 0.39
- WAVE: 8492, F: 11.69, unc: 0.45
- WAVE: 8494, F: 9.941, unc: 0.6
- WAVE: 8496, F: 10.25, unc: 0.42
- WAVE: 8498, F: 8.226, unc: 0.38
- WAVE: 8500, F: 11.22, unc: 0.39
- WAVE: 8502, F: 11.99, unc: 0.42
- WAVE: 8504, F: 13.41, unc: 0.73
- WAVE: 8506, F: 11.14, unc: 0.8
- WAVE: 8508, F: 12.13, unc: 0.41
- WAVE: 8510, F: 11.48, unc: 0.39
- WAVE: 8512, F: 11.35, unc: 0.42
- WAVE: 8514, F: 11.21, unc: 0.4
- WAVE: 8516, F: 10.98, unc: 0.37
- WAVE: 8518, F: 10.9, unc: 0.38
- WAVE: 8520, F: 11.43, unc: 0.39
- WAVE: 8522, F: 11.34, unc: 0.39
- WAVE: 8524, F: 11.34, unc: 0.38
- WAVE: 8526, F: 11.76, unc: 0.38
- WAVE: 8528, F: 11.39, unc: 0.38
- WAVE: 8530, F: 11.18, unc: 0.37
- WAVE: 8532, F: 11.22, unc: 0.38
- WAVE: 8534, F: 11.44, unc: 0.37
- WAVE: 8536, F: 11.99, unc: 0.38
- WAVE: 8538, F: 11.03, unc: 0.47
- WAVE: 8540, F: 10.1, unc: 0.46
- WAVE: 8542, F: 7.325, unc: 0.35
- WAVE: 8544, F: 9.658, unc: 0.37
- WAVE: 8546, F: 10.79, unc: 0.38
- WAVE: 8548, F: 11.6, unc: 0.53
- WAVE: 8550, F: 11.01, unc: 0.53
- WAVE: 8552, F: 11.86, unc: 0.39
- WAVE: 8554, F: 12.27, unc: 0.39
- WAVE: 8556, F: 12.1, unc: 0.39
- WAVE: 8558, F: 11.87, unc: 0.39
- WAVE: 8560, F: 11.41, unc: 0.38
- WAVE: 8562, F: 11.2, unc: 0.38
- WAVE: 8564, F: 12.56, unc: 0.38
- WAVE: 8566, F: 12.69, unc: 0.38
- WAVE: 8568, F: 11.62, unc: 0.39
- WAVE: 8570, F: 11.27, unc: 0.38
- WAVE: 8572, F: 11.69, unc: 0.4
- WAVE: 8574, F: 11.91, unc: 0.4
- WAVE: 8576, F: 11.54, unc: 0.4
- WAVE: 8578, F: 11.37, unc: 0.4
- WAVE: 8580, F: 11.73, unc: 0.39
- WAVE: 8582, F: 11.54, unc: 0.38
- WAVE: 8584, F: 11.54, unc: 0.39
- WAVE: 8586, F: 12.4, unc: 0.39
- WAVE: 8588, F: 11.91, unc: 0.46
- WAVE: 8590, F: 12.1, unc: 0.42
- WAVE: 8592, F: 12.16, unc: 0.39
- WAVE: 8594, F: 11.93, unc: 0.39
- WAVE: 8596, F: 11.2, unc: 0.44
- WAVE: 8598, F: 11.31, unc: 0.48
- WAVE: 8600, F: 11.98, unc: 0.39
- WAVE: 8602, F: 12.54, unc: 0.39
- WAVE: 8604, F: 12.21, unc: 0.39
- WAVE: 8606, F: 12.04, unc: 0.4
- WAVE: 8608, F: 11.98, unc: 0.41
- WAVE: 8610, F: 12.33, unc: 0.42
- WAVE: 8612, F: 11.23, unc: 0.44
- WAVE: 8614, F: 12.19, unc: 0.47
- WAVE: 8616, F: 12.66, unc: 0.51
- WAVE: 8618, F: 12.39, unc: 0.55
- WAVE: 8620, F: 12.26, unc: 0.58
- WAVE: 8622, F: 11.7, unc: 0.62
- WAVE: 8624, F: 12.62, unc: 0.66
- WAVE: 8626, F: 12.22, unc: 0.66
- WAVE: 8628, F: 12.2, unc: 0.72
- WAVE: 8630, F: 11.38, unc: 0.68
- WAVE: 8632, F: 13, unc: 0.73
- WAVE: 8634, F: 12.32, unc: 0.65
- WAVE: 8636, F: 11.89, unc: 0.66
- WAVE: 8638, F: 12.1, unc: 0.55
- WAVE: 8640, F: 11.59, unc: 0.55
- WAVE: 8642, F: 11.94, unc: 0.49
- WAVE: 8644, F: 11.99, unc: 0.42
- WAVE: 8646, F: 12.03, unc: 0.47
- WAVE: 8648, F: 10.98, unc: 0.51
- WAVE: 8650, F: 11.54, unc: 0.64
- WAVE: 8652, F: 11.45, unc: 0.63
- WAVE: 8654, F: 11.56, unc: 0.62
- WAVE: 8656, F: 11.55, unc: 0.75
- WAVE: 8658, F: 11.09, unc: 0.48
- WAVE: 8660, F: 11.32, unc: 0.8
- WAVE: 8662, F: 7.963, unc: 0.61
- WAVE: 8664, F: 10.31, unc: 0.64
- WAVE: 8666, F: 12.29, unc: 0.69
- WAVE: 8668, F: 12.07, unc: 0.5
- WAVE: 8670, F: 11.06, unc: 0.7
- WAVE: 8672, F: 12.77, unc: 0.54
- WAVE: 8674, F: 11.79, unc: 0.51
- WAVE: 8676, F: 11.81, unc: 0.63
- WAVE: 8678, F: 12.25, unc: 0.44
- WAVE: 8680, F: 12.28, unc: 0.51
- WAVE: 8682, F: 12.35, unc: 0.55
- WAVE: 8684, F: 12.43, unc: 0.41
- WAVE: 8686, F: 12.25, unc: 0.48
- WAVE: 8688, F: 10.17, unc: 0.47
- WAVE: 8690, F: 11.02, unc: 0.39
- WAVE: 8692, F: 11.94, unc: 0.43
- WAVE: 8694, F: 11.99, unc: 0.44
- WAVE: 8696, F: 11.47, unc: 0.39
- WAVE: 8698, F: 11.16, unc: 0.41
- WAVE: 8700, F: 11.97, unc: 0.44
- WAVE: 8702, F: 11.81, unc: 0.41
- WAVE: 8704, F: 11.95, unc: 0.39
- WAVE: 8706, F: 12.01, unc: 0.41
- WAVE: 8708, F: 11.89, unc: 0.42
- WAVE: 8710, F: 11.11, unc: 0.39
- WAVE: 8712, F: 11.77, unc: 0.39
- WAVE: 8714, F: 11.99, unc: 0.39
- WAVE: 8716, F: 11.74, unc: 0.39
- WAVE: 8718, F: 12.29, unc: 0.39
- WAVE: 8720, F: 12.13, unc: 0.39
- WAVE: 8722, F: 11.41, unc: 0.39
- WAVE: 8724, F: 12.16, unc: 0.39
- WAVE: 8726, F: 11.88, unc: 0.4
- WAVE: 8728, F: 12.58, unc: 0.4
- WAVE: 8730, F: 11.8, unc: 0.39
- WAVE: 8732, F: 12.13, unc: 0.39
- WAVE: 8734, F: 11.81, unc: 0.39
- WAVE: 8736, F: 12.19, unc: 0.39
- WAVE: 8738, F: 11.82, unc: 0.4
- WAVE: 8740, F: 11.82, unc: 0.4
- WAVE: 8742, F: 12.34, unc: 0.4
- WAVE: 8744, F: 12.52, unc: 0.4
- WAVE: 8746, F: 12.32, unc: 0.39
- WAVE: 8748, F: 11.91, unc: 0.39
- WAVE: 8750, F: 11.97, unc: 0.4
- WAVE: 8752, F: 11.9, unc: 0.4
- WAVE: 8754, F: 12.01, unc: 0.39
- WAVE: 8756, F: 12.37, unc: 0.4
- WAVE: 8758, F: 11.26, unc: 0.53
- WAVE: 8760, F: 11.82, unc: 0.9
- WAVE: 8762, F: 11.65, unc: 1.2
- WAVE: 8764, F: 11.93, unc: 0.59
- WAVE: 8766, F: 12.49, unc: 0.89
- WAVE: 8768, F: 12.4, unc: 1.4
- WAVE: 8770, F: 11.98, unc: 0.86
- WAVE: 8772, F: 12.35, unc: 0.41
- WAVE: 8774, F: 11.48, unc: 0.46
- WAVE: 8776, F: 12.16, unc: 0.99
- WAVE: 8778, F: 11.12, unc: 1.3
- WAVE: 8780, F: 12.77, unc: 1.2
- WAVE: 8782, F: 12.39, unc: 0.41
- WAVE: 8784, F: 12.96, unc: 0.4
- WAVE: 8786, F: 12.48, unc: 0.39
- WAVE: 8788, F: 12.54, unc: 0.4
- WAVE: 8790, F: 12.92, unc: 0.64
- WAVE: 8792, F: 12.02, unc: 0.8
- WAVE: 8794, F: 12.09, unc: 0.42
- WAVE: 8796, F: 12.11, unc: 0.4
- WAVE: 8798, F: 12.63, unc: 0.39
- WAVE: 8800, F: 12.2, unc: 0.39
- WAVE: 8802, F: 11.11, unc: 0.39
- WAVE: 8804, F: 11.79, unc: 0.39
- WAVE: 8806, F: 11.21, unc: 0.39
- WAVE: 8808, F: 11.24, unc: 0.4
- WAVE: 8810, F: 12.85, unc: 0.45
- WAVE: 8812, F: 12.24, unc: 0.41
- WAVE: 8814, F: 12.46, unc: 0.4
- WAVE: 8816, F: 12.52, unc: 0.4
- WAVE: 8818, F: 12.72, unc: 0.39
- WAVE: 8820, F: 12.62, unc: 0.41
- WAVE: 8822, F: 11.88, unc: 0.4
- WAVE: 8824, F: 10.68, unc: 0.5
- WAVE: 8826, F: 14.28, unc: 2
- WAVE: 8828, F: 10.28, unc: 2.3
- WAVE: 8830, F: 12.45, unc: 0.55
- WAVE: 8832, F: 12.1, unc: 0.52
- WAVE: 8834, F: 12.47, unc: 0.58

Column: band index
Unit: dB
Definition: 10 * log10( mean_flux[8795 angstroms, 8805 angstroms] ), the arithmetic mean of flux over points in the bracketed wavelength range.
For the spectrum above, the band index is 10.78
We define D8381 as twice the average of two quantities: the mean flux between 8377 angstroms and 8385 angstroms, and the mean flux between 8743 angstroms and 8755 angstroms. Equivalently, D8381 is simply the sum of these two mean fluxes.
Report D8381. 23.93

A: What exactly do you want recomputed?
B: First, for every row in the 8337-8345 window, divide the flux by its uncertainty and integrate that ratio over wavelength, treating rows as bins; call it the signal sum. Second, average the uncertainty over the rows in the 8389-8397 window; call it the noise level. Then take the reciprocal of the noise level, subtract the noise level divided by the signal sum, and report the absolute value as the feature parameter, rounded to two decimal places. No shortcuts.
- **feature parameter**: 2.45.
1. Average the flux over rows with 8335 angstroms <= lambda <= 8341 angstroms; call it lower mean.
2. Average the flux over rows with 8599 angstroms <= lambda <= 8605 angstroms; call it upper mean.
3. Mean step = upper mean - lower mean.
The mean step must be -0.40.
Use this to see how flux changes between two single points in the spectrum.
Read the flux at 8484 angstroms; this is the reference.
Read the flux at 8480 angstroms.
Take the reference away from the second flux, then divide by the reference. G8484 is 0.036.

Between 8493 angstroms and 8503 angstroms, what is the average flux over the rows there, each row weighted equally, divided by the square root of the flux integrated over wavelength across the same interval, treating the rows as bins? 1.016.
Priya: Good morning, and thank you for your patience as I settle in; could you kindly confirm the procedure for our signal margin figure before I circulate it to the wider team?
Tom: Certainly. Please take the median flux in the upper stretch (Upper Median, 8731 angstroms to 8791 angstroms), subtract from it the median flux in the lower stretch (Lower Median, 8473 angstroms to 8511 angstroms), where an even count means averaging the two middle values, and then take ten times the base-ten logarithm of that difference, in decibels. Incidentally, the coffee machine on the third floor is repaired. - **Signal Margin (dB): -3.1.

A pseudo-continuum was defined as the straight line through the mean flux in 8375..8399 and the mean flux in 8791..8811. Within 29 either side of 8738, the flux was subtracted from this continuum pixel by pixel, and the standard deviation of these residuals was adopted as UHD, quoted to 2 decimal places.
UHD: 0.35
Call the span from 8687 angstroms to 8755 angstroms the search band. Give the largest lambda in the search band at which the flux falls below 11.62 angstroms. 8722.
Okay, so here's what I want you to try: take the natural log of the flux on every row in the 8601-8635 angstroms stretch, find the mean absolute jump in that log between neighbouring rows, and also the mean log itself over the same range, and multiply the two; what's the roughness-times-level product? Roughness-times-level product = 0.11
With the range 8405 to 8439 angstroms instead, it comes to 0.19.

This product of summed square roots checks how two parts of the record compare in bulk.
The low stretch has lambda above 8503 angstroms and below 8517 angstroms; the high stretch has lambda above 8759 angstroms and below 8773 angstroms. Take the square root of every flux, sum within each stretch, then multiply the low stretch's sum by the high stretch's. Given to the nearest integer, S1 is 582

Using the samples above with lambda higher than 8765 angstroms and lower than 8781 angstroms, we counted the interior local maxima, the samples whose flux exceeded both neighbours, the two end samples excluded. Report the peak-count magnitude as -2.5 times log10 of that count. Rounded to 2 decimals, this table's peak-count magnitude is -0.75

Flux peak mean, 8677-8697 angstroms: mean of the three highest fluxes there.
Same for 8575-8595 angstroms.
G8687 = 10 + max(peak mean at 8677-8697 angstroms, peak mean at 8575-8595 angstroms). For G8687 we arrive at 22.4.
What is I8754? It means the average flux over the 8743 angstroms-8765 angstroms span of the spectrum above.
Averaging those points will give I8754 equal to 12.0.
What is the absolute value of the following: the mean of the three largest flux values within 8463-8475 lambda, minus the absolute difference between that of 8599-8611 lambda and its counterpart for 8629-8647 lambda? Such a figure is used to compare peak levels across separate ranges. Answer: 11.91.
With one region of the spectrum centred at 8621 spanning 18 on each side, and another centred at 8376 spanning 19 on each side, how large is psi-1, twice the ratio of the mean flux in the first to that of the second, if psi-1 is 2.04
